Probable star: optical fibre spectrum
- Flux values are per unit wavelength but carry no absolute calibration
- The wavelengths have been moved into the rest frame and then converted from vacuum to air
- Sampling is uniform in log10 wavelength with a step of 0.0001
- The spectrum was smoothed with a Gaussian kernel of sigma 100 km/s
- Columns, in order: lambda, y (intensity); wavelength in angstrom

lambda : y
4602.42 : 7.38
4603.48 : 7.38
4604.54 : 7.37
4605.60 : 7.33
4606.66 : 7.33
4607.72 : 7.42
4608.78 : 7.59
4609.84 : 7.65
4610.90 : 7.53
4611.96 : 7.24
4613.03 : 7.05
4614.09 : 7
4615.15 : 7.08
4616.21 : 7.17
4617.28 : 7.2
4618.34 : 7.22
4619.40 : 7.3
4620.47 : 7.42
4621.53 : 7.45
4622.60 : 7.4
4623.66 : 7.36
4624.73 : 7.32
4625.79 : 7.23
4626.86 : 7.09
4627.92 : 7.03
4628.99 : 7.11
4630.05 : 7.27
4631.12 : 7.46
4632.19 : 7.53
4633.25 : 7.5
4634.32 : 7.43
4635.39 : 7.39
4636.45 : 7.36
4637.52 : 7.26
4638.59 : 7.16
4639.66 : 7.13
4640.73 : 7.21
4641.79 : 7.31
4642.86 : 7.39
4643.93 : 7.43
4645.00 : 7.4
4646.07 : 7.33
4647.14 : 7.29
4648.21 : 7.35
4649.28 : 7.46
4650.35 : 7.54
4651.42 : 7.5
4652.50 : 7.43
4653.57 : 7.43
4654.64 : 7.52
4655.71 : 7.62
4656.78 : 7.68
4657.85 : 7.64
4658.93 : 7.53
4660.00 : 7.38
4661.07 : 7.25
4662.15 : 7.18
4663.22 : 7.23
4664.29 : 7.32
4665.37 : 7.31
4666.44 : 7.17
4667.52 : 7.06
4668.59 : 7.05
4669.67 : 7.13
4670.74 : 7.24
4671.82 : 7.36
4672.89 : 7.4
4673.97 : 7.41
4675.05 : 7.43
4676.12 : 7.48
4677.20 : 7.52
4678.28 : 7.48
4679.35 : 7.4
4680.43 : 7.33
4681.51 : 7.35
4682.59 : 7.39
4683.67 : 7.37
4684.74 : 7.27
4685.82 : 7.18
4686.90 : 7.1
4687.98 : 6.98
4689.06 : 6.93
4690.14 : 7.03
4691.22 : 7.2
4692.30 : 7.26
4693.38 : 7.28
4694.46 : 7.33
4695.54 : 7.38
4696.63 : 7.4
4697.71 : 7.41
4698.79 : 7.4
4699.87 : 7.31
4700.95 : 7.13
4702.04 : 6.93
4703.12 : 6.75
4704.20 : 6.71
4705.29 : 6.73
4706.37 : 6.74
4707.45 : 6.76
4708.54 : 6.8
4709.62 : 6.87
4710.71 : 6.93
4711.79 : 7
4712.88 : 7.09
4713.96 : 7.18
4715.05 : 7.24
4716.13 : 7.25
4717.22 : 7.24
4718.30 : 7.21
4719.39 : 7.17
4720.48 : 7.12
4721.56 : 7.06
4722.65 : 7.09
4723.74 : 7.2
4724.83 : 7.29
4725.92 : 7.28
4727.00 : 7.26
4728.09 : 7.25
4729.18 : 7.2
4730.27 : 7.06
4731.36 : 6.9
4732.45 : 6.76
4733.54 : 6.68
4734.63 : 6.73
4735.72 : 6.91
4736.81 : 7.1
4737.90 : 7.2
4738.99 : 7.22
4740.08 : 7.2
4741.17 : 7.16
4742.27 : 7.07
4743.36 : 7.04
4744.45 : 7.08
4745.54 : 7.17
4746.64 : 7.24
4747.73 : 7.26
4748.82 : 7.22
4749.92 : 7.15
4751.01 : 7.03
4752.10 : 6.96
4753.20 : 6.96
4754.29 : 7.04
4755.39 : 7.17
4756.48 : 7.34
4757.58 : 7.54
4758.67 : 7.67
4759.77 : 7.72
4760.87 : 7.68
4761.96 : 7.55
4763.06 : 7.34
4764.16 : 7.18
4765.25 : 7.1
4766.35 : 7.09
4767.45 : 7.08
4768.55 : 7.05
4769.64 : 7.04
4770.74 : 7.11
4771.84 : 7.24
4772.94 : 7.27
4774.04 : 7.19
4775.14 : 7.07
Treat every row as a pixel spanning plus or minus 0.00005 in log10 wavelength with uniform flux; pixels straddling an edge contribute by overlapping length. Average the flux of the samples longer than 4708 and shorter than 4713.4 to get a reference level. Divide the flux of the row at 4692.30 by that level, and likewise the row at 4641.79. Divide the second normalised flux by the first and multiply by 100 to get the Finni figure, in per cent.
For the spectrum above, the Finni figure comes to 101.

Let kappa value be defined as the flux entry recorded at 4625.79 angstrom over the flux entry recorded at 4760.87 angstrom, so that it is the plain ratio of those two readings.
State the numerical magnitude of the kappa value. 0.941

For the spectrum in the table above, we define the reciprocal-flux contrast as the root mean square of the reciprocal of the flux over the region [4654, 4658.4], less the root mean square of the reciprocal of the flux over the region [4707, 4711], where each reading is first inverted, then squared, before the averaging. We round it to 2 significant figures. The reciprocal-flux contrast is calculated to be -0.015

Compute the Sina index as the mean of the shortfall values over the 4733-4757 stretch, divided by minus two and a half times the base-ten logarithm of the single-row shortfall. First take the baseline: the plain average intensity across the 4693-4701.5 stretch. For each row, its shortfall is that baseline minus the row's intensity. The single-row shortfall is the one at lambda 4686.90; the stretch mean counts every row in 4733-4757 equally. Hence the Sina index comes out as 0.15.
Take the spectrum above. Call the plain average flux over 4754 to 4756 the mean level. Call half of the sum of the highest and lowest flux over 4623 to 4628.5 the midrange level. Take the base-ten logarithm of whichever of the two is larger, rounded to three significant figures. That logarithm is 0.857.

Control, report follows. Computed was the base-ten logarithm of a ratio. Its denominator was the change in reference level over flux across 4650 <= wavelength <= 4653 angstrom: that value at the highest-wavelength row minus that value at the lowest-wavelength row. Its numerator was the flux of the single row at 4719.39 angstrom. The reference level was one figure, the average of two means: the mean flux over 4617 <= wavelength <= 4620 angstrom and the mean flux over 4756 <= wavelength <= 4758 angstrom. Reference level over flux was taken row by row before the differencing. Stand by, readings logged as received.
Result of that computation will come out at 2.7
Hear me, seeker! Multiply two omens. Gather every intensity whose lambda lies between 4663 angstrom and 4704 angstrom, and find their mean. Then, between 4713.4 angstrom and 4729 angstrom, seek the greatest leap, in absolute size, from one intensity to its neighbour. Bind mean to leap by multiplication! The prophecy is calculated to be 0.80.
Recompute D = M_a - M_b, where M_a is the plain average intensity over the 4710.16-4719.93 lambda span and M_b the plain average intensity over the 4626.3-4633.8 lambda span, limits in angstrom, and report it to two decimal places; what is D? -0.14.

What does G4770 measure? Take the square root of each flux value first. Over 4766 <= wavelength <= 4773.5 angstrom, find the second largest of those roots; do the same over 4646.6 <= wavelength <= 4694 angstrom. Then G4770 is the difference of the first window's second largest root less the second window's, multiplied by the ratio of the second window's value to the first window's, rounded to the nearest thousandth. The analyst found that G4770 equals -0.075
